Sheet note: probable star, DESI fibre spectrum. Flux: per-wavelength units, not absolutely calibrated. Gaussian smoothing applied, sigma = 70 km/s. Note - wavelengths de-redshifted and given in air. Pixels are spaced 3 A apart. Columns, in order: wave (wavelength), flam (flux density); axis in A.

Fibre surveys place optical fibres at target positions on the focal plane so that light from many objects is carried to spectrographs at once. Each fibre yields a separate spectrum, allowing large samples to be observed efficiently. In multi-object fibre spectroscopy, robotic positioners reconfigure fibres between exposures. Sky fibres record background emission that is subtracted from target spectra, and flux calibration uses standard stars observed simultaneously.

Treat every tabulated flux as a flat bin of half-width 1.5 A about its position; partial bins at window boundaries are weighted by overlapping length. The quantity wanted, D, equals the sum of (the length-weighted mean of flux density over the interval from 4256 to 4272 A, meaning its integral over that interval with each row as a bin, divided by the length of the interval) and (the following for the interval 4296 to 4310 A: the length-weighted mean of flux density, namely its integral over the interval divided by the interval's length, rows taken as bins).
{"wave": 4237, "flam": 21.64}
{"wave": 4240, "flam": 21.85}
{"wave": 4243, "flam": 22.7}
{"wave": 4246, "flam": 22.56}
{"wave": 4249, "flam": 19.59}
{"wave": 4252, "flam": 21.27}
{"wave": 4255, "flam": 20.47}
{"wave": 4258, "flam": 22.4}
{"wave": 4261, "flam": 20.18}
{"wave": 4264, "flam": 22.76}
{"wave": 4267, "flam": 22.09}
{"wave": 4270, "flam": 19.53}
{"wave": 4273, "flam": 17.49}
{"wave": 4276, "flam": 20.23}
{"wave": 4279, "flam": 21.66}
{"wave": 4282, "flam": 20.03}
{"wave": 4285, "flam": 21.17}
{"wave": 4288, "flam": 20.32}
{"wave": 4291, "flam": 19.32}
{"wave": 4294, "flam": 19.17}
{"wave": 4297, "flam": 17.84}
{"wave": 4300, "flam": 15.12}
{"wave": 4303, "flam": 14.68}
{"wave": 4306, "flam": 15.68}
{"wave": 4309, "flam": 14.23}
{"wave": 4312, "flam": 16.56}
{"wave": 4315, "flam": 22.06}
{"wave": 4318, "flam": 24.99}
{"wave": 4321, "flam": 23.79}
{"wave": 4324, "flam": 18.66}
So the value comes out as 36.7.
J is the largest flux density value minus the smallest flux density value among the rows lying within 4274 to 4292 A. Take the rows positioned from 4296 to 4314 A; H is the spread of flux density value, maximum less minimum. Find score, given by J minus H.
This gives -1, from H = 3.6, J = 2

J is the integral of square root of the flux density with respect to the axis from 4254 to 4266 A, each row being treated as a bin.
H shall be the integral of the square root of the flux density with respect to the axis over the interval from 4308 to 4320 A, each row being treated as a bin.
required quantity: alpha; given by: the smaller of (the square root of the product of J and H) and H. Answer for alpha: 53.2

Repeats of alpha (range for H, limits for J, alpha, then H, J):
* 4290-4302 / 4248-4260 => 50.4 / 50.4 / 54.9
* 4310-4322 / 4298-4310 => 50.8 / 55.4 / 46.6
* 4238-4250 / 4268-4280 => 54.6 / 56.0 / 53.3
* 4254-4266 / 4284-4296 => 54.5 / 55.6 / 53.5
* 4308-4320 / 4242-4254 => 53.2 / 53.2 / 55.5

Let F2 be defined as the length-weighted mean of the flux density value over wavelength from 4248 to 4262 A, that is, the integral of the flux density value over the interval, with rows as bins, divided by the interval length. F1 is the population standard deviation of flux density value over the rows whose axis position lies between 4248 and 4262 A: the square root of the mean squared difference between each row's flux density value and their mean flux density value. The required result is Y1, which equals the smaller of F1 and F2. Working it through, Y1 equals 1.0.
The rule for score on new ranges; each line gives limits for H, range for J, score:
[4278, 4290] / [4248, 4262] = 1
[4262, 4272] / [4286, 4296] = -2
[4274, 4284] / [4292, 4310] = 3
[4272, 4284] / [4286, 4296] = -3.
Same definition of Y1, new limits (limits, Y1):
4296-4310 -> 1.3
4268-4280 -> 1.5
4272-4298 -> 1.3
